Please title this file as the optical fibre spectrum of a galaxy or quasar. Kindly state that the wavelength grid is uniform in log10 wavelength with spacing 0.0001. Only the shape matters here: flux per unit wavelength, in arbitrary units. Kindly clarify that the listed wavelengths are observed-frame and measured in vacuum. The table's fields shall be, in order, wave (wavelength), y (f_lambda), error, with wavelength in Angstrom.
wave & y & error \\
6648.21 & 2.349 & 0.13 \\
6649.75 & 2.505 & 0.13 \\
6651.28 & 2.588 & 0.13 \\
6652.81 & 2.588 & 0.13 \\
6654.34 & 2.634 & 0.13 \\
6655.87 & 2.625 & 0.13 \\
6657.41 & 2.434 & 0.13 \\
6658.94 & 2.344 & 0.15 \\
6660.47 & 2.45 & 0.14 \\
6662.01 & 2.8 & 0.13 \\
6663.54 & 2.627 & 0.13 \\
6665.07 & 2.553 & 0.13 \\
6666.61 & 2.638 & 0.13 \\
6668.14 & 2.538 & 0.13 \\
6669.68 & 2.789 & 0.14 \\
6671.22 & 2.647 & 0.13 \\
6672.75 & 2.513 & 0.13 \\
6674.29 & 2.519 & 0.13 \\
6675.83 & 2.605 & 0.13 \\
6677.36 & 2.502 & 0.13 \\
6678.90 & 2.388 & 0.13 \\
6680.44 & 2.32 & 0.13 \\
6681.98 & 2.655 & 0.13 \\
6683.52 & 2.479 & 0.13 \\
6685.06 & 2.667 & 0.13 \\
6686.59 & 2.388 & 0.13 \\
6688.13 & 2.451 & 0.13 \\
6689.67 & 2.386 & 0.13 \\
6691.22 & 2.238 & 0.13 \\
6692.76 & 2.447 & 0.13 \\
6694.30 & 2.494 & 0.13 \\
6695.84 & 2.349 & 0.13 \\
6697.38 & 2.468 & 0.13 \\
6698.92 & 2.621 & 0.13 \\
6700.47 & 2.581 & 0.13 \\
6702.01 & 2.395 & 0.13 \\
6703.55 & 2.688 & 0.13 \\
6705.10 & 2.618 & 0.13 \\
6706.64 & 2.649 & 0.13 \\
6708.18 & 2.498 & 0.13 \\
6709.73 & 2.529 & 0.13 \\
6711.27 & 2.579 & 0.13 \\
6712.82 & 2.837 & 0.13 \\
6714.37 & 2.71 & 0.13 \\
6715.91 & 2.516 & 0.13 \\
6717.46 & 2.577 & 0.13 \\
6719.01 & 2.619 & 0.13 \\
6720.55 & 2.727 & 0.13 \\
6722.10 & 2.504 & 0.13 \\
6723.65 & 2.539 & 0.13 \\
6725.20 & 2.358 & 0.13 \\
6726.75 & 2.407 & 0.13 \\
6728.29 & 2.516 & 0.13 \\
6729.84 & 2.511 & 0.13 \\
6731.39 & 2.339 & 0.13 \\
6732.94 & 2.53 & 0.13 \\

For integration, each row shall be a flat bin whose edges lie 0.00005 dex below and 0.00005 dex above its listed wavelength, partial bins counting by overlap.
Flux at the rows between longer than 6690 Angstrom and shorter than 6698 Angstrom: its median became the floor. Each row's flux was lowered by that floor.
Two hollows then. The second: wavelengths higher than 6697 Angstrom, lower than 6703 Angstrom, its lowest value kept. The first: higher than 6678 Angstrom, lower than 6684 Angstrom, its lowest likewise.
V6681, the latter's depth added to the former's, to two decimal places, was -0.18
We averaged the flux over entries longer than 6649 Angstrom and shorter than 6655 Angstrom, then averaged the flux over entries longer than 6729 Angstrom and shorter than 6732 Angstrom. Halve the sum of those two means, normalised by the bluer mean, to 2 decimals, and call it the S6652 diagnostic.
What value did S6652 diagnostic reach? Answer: 0.97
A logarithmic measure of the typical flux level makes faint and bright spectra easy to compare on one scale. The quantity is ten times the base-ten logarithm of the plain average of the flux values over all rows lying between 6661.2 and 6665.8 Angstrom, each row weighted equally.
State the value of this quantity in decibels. 4.25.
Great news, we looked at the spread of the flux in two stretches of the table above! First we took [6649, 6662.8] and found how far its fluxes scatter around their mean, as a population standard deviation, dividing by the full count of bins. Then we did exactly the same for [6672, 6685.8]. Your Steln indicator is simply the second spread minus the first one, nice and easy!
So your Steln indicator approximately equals -0.019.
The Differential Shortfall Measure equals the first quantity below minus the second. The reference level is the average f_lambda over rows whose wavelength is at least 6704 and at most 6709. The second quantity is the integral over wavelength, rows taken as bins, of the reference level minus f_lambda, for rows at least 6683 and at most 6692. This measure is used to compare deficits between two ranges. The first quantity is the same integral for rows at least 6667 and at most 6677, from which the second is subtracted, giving -1.5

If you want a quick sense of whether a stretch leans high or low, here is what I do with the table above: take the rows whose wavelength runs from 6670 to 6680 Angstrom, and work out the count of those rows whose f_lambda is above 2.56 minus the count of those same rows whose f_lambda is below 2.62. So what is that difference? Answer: -3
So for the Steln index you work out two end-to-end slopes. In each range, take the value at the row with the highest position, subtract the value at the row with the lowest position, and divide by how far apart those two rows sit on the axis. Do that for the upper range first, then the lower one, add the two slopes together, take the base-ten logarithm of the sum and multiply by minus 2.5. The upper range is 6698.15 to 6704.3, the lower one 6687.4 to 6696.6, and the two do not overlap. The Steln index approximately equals 7.3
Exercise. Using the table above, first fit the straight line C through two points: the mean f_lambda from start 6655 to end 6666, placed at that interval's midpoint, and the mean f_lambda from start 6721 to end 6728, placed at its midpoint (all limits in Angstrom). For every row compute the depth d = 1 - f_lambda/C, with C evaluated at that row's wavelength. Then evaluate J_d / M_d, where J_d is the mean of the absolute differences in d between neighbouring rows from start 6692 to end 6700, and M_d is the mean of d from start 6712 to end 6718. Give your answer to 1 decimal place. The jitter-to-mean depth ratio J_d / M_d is -0.6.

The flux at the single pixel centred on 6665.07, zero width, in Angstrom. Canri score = 2.553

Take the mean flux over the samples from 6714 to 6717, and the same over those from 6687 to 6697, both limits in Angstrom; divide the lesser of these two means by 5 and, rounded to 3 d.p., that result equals 0.479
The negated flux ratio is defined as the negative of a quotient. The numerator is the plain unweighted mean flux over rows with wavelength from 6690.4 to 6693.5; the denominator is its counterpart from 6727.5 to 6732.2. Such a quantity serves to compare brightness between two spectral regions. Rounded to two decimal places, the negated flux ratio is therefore -0.95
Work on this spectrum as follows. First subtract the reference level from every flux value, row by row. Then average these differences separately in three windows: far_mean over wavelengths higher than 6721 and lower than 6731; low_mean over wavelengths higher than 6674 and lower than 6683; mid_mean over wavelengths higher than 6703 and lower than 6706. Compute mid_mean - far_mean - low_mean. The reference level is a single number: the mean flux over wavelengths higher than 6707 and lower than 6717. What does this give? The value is 0.29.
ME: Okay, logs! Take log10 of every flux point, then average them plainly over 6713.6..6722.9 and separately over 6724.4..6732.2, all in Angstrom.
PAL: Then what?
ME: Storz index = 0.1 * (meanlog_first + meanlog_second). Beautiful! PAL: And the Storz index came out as 0.0801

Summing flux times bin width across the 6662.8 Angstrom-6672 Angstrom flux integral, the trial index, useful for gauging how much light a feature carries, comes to 24.2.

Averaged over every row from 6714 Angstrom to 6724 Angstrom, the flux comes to 2.60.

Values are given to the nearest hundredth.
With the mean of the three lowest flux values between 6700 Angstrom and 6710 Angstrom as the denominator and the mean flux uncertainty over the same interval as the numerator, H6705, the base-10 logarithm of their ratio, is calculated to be -1.28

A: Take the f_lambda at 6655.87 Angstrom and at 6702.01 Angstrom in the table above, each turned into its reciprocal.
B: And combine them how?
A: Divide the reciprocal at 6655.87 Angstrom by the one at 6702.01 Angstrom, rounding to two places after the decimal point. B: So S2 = 0.91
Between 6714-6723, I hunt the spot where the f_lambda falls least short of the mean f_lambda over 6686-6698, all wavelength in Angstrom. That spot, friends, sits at 6720.55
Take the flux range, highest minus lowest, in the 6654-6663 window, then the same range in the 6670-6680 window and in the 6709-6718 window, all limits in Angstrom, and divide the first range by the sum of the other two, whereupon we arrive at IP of 0.79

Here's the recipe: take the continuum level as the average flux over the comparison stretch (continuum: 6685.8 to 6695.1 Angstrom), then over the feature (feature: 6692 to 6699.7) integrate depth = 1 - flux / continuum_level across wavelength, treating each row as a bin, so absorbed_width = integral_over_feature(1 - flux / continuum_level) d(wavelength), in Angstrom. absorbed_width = -0.24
